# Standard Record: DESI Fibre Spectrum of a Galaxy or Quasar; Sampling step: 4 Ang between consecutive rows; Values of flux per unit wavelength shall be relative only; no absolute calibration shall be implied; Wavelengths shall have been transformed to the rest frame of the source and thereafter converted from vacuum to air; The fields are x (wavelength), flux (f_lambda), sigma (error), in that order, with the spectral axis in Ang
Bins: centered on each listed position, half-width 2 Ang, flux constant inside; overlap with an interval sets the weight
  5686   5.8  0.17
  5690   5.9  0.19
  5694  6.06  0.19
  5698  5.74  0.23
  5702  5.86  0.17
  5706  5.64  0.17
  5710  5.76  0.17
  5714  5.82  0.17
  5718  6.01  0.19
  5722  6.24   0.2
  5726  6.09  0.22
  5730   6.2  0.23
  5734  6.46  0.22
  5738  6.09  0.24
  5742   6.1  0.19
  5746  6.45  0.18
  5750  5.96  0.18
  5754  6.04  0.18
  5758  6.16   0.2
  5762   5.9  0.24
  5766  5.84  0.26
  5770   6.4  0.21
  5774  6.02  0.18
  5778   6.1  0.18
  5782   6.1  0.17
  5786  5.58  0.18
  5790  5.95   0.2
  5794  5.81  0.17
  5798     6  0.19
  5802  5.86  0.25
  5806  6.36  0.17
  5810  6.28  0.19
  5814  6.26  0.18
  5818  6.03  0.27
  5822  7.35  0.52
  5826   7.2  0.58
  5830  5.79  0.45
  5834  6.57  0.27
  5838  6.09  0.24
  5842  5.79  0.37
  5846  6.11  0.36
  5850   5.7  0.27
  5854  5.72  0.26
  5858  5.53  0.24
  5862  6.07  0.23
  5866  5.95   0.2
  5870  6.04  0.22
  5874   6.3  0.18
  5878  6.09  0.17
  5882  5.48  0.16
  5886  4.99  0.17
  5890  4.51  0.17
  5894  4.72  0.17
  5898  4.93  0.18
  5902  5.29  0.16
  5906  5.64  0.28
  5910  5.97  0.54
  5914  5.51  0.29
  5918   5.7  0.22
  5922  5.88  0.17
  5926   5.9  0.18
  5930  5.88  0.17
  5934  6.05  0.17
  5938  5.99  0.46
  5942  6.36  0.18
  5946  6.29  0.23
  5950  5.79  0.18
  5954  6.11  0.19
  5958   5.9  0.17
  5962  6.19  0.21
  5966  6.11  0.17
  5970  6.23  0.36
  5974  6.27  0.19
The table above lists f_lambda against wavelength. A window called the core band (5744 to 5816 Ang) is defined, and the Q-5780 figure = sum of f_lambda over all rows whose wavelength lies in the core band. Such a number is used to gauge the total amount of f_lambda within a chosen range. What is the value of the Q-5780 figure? 109.1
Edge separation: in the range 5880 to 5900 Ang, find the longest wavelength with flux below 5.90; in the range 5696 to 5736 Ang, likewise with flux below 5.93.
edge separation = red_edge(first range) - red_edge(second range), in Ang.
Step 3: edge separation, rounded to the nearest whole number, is 184 Ang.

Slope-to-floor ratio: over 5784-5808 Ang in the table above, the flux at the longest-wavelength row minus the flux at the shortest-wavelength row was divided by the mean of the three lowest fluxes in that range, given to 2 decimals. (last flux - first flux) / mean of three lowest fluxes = 0.14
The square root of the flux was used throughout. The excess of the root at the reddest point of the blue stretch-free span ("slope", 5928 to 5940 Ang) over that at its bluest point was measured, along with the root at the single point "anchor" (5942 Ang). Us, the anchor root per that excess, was 112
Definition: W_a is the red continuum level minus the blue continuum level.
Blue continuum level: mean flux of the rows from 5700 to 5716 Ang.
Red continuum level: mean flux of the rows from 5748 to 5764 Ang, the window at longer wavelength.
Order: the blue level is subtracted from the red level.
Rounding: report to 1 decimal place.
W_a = 0.2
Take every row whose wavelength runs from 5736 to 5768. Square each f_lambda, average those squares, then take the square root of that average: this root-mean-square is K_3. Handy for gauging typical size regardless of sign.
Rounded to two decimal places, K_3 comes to 6.07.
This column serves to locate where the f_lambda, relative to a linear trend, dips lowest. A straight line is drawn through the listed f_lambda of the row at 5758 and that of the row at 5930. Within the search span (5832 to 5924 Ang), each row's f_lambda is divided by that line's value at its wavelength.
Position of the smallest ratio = 5890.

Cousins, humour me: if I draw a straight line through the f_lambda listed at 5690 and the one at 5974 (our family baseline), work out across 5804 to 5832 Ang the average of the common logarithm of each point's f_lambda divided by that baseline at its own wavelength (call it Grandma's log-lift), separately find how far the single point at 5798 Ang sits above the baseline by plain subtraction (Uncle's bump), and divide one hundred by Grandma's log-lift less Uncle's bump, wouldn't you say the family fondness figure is 1493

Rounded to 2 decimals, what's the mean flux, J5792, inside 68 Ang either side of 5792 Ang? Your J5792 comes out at 6.11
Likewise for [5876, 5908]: 5.21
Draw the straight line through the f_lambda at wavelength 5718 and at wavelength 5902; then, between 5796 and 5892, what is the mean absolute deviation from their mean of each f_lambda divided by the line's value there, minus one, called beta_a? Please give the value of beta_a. 0.07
